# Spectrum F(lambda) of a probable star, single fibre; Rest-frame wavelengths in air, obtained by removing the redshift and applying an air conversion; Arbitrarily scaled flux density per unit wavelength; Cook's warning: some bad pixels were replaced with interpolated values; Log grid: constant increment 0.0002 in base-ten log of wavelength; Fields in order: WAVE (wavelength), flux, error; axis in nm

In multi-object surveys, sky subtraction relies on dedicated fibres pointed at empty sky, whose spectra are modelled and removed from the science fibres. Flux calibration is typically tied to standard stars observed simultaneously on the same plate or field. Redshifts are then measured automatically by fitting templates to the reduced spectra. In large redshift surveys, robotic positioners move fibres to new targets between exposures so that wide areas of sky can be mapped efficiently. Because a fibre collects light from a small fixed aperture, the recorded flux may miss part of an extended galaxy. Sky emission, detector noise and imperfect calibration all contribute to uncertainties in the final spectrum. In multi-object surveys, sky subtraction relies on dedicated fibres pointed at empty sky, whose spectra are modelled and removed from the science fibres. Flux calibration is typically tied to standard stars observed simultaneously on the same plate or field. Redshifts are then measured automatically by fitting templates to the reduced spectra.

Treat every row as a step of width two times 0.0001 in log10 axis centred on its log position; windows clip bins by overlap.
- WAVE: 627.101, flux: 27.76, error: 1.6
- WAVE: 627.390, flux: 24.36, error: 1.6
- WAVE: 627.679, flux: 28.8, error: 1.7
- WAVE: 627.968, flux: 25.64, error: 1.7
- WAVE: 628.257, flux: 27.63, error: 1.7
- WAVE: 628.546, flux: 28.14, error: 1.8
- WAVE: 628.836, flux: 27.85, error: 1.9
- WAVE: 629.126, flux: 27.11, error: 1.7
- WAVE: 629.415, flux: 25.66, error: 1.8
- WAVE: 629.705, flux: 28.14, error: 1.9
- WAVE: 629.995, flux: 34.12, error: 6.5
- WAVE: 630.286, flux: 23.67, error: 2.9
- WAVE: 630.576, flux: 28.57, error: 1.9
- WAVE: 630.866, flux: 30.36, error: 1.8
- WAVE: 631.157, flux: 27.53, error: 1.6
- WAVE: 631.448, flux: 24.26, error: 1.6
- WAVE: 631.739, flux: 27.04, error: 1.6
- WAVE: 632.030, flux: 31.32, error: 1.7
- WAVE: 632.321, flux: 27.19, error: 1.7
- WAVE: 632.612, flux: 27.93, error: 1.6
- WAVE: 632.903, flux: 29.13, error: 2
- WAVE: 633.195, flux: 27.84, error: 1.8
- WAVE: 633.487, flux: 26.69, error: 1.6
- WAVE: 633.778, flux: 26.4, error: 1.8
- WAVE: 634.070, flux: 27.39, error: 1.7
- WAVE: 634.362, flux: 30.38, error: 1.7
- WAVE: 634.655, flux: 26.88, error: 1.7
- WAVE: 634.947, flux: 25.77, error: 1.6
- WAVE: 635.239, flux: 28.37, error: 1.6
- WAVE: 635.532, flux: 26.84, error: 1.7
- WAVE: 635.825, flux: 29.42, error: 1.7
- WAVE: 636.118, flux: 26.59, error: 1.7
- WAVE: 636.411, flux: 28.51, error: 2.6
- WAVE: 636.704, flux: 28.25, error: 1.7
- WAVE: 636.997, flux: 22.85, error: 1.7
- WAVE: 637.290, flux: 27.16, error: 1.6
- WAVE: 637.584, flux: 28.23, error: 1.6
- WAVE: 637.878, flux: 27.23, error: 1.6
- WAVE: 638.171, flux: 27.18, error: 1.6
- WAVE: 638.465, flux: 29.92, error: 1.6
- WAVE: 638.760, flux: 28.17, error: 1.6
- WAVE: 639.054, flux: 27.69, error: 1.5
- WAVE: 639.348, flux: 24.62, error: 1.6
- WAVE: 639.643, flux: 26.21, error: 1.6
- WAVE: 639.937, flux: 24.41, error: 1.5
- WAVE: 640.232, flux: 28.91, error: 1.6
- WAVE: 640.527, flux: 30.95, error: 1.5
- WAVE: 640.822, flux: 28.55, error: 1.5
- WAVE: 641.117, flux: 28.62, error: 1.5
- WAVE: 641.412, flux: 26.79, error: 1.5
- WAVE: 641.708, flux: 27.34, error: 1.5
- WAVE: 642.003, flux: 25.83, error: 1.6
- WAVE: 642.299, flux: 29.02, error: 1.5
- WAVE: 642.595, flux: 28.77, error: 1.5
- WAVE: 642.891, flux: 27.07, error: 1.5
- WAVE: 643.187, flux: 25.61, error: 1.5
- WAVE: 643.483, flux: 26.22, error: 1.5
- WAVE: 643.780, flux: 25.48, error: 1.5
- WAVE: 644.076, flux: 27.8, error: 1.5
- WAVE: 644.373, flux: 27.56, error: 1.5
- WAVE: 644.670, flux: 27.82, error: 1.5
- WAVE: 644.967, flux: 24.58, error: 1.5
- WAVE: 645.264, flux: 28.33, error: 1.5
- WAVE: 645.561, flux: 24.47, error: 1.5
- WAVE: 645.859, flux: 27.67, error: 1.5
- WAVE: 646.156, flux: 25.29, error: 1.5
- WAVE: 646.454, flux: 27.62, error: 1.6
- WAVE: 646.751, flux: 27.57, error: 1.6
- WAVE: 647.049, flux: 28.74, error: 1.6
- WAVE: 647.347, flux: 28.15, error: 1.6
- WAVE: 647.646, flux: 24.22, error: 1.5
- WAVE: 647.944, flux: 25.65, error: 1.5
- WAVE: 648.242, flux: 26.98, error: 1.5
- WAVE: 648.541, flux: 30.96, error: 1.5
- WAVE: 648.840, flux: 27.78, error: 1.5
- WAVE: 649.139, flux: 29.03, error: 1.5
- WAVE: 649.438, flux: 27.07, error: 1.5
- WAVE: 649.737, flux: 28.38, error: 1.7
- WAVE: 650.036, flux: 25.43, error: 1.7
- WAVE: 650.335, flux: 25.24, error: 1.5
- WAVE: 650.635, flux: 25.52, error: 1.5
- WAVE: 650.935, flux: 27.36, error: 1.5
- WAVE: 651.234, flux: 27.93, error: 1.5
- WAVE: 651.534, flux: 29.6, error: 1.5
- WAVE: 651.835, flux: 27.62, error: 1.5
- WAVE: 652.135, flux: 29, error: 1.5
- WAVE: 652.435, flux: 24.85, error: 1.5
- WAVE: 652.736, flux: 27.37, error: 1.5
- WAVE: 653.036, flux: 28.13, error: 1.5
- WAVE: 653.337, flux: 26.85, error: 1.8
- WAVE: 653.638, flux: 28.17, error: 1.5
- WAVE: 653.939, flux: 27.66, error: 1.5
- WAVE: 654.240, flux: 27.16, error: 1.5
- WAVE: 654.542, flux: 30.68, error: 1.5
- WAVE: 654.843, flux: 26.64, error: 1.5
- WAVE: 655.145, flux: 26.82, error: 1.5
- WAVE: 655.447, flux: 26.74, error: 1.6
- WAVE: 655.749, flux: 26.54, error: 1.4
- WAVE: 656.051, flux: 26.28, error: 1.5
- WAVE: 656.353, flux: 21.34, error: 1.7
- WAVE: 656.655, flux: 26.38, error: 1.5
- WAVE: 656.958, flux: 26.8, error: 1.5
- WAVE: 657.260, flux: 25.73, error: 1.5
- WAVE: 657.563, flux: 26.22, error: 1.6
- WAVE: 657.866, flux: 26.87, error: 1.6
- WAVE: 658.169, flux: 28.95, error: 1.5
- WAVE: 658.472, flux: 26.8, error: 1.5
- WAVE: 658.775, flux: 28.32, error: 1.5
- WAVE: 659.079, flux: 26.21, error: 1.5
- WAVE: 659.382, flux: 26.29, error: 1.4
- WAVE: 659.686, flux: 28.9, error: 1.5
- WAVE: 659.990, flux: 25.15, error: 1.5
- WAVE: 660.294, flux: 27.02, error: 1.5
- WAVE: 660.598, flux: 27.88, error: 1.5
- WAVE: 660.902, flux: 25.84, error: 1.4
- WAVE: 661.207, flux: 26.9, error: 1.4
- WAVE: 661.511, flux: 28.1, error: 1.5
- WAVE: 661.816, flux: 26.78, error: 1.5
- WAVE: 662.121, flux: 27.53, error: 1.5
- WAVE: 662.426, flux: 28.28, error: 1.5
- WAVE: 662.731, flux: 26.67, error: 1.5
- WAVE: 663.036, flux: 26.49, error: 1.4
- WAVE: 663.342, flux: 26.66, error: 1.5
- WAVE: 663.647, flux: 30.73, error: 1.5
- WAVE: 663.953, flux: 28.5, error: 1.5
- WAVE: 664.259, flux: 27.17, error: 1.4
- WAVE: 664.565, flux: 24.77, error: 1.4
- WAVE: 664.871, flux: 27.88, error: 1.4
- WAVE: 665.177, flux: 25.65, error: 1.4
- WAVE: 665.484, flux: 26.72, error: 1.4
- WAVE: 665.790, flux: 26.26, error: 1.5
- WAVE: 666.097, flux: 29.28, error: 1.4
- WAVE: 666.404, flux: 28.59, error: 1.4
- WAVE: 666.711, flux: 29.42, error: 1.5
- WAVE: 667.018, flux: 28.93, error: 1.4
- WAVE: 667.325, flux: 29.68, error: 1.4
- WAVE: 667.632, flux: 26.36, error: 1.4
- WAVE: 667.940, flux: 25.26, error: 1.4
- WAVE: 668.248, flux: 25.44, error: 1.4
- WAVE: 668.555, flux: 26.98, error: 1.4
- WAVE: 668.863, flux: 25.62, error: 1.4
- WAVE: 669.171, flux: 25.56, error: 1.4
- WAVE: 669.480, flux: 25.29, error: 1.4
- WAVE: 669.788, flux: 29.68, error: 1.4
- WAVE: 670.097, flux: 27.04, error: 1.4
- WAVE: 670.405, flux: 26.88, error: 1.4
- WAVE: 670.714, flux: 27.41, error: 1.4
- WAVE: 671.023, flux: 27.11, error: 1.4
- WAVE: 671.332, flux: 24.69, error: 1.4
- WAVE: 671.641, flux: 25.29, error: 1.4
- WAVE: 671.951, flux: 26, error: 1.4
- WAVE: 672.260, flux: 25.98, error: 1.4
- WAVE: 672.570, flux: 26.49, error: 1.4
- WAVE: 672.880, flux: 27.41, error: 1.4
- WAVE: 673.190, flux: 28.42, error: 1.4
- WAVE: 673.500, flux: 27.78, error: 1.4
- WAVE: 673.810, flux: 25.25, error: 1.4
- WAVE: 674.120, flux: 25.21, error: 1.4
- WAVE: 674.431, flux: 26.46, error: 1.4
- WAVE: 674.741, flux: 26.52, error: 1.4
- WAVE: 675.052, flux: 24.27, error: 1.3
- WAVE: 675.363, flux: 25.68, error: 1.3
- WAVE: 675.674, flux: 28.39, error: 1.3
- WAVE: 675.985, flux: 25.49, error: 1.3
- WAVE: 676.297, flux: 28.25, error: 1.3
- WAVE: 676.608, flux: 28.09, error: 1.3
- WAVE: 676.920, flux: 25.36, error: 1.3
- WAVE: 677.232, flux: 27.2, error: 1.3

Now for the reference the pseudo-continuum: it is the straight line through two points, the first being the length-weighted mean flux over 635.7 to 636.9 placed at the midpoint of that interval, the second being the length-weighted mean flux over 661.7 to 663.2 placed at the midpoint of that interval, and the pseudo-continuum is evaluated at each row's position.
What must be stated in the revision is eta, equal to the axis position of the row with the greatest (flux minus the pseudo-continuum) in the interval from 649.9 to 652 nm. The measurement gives 651.534 nm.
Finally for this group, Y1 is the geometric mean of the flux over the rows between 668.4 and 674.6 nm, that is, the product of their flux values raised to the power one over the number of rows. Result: 26.5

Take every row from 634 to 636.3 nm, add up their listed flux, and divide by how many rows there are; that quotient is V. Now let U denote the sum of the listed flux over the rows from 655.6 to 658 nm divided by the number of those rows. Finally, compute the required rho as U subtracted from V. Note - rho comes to 1.9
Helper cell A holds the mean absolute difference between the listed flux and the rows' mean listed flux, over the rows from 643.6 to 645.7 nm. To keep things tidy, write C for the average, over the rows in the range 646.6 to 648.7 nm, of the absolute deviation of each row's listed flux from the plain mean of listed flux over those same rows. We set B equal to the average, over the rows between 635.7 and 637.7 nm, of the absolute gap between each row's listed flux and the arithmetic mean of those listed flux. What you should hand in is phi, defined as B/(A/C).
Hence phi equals 1.6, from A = 1.49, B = 1.5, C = 1.59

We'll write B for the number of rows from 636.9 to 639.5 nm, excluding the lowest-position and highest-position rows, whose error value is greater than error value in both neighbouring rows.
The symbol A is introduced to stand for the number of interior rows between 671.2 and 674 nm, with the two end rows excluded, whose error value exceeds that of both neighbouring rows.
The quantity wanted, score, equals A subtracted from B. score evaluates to 0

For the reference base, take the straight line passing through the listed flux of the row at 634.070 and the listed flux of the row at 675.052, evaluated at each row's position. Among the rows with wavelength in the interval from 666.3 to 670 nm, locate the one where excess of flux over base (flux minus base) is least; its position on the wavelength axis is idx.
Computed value 667.940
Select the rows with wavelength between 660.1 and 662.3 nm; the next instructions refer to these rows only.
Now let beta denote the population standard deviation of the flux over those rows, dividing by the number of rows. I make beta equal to 0.71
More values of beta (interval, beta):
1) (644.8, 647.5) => 1.58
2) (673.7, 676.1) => 1.15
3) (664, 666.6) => 1.41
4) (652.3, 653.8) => 1.22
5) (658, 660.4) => 1.29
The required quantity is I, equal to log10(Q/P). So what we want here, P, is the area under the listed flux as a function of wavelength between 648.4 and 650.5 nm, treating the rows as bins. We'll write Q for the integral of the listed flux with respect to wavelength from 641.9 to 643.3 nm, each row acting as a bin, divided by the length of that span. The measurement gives -0.33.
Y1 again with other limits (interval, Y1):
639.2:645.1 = 27.1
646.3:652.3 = 27.4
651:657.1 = 27.1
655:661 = 26.5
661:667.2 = 27.5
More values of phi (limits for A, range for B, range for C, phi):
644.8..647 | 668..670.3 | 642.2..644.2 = 1.0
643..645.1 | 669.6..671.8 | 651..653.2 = 1.0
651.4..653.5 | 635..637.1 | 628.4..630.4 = 2.9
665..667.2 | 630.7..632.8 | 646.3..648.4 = 1.4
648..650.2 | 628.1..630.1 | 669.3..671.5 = 1.4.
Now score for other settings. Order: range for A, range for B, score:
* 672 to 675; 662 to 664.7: 0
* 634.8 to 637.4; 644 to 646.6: -1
